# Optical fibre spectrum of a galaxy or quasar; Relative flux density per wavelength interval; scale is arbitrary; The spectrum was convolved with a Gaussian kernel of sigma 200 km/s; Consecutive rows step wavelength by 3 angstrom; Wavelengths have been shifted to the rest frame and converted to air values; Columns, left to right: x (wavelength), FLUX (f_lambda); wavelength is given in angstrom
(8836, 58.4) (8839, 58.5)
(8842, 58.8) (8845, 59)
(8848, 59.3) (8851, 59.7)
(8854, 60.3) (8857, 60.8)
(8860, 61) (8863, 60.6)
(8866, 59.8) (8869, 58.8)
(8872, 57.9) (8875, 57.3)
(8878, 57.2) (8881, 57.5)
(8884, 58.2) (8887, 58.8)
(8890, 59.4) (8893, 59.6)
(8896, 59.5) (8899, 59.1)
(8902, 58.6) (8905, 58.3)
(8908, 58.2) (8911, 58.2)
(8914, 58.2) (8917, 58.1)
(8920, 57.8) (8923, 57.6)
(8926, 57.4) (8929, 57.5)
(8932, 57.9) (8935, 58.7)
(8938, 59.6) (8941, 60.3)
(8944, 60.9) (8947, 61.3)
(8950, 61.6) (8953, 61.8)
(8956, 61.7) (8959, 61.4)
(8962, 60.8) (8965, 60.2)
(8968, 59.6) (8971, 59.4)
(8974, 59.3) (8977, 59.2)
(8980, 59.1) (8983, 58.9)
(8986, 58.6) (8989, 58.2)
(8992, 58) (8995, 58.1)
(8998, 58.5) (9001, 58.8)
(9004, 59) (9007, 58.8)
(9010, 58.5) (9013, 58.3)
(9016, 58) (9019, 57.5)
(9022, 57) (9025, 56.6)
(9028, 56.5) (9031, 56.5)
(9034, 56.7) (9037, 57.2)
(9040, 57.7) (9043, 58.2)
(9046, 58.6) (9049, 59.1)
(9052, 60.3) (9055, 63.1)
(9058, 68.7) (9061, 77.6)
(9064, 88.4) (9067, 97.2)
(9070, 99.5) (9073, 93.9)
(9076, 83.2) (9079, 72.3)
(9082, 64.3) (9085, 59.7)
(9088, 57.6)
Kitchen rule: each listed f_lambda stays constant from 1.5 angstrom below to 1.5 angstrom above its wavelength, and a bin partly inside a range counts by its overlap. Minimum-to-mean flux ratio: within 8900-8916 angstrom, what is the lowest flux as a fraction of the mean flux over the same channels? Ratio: 0.998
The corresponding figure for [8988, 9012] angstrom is 0.992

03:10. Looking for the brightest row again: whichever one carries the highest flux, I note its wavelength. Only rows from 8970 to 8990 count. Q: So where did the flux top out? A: 8971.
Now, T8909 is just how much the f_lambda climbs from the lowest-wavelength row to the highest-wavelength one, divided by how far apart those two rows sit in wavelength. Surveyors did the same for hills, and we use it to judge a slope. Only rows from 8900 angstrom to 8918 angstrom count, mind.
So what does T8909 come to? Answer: -0.03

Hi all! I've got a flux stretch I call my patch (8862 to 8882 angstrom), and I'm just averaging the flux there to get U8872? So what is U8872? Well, 58.4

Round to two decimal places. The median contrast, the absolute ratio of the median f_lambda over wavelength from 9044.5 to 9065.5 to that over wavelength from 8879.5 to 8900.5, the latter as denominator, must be 1.07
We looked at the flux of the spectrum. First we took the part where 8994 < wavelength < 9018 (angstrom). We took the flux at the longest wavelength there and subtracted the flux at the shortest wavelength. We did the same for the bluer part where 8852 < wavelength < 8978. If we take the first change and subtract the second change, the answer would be 1.0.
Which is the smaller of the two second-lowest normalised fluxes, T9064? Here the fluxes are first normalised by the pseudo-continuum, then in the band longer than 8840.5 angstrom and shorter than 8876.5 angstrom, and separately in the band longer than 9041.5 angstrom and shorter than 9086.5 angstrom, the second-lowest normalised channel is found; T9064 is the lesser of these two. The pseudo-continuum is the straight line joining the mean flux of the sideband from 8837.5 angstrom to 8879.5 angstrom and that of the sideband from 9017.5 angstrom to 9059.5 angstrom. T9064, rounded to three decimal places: 0.978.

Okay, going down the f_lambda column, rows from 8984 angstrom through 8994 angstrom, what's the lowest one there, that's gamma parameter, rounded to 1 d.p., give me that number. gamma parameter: 58.0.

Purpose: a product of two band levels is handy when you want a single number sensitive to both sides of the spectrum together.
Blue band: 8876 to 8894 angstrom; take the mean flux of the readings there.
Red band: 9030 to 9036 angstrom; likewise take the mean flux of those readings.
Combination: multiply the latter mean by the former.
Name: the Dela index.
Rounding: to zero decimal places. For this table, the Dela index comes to 3308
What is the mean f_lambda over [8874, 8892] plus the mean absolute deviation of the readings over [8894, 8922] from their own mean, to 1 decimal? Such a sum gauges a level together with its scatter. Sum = 58.5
